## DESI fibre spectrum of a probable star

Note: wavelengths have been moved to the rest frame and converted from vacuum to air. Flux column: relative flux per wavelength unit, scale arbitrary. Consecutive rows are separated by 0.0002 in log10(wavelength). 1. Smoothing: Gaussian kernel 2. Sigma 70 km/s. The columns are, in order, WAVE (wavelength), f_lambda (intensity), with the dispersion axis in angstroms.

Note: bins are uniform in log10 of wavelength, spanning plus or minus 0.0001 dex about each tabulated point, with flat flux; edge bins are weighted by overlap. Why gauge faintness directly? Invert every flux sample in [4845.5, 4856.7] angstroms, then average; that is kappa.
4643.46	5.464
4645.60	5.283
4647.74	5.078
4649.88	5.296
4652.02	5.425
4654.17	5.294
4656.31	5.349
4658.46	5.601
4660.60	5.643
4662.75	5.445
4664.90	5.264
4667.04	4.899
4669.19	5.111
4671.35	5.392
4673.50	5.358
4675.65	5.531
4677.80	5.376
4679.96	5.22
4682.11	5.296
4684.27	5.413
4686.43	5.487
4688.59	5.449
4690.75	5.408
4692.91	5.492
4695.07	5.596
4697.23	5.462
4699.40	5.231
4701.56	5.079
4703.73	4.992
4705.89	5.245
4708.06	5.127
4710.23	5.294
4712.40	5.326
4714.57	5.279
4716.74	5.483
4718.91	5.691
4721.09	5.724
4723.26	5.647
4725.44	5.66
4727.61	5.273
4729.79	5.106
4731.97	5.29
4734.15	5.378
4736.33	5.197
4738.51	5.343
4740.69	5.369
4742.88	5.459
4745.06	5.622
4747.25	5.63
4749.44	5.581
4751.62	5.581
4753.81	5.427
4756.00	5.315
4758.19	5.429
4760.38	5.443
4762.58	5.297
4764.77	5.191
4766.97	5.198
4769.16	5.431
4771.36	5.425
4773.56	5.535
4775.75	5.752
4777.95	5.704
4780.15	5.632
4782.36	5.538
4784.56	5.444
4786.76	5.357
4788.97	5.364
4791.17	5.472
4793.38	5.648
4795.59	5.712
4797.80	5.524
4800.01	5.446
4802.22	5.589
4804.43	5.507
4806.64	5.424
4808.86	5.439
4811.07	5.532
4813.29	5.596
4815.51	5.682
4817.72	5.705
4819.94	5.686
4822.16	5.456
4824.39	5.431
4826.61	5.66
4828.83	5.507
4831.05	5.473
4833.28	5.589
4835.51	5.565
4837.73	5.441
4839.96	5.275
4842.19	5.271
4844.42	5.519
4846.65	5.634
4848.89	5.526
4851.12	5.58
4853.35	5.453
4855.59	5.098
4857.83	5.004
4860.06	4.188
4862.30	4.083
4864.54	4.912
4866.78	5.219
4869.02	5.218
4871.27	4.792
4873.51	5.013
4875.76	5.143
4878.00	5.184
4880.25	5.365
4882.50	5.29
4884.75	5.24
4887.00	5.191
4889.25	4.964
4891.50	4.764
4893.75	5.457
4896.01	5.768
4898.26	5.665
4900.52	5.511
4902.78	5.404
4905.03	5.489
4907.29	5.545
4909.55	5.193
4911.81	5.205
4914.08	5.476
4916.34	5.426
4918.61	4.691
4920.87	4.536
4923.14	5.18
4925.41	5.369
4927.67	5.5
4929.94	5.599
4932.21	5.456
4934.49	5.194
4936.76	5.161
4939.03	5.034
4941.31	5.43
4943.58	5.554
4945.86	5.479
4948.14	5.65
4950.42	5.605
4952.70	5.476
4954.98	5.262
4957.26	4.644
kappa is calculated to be 0.183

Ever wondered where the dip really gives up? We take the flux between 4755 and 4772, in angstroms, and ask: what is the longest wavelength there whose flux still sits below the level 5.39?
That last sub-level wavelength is 4766.97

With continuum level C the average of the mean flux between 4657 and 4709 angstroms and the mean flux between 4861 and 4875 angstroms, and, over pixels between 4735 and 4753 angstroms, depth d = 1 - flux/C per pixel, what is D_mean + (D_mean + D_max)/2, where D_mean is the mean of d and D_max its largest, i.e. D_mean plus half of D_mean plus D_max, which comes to -0.12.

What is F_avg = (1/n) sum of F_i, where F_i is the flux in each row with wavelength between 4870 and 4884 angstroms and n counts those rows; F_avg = 5.13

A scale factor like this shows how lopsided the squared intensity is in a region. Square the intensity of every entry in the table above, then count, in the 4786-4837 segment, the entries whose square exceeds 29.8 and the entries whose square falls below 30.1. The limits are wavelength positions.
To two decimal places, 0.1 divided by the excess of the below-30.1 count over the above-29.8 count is -0.01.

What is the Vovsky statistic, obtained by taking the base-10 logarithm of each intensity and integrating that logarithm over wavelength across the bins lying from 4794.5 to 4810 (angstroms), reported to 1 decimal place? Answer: 11.5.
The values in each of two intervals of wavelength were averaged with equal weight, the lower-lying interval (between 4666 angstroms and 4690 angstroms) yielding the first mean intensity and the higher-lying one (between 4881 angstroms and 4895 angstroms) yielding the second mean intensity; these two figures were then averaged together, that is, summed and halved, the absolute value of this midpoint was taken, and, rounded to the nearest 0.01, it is 5.24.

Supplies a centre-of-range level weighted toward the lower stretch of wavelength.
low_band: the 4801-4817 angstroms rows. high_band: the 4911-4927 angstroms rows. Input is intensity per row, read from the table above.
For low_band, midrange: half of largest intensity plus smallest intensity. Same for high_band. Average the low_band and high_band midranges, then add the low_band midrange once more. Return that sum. 10.83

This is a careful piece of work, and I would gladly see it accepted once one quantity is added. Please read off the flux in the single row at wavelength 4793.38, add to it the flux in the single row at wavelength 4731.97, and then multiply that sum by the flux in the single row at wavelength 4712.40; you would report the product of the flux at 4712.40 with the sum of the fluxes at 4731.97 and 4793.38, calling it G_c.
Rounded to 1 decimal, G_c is 58.3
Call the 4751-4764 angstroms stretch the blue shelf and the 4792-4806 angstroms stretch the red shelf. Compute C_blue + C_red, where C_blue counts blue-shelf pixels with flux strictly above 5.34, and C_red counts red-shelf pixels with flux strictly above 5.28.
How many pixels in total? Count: 10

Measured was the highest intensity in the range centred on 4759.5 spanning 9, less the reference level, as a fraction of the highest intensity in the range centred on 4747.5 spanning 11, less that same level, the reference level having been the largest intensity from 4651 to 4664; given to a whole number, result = 15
